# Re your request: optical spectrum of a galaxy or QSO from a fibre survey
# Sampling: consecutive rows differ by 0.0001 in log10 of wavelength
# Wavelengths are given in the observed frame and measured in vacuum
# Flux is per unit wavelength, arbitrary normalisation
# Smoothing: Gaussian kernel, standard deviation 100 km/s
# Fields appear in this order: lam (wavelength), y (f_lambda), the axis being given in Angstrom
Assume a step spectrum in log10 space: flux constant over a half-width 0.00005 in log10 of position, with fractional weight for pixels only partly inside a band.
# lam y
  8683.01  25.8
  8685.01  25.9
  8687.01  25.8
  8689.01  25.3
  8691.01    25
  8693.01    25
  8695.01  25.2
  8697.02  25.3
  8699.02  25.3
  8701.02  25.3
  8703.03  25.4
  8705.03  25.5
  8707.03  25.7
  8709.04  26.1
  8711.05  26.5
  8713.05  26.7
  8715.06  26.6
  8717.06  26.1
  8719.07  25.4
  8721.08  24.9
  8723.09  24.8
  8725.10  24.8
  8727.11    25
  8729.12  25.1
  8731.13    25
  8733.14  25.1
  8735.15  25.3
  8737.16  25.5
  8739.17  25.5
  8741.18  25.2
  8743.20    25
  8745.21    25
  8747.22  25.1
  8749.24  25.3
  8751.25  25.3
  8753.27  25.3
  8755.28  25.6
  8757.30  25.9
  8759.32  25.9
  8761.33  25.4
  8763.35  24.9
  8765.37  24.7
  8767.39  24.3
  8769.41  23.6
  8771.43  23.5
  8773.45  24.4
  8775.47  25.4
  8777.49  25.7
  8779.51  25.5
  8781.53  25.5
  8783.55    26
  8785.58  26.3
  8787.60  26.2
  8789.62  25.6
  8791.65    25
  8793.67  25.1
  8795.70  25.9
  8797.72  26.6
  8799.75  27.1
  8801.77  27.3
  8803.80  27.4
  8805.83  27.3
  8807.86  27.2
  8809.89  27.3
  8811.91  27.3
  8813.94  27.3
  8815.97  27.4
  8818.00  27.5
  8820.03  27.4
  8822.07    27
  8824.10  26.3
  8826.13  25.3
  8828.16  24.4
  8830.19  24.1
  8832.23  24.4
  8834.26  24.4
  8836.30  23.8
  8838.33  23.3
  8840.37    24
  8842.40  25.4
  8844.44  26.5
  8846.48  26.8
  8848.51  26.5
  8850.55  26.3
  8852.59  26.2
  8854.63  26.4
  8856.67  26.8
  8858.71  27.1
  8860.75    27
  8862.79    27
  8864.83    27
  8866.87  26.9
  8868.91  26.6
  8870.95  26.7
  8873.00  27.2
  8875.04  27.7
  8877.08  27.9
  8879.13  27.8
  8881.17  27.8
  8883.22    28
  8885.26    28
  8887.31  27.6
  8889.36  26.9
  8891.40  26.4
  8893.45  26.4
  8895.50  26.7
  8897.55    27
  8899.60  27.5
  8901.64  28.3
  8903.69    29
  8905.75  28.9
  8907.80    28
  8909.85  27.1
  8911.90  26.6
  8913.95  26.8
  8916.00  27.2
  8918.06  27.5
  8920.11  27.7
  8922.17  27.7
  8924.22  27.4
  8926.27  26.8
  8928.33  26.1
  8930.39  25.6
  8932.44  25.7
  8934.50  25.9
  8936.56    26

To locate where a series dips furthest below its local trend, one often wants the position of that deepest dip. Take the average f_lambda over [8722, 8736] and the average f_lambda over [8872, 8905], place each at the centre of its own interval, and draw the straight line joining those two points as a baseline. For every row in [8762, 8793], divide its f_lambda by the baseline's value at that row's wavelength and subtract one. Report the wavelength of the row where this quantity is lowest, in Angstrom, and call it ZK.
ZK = 8771.43 Angstrom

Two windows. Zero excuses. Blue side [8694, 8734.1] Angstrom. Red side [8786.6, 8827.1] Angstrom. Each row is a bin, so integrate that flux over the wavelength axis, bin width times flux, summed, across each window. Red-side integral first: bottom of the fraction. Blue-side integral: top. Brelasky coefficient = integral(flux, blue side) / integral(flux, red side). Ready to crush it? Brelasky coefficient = 0.95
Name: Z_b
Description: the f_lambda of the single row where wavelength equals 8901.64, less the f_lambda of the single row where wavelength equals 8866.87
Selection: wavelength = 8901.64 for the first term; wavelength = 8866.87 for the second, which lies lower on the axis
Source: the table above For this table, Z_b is 1.4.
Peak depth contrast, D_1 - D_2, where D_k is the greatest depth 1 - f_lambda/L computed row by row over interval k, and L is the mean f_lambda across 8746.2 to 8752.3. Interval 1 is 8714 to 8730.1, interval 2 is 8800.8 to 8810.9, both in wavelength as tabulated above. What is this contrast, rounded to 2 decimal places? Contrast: 0.10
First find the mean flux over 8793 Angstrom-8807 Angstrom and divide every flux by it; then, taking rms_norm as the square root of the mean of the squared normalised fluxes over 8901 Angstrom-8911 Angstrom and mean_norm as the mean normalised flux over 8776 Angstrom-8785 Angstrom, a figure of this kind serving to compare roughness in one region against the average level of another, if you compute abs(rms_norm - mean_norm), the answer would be 0.097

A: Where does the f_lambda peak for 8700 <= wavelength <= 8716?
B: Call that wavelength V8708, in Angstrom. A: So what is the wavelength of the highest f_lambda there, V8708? 8713.05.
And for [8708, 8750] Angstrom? 8713.05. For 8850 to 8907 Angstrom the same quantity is 8903.69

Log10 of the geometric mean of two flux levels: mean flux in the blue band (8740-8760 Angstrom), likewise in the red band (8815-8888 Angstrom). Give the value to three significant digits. 1.41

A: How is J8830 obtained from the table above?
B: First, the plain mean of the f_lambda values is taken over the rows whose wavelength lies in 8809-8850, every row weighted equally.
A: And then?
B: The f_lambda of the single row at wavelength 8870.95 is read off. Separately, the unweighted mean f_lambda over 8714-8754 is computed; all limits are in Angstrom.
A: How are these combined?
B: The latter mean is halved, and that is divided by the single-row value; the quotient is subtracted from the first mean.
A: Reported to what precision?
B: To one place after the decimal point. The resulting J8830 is 25.3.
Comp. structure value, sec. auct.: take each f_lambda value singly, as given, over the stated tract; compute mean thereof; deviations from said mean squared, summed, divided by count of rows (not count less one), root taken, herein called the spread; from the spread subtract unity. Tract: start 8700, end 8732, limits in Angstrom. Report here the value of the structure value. -0.4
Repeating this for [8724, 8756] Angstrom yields -0.8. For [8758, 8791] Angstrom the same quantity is -0.2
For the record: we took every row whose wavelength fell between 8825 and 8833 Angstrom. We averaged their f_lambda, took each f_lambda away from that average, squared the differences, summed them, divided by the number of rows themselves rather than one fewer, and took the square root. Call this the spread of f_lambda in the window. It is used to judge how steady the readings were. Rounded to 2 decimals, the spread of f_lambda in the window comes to 0.45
